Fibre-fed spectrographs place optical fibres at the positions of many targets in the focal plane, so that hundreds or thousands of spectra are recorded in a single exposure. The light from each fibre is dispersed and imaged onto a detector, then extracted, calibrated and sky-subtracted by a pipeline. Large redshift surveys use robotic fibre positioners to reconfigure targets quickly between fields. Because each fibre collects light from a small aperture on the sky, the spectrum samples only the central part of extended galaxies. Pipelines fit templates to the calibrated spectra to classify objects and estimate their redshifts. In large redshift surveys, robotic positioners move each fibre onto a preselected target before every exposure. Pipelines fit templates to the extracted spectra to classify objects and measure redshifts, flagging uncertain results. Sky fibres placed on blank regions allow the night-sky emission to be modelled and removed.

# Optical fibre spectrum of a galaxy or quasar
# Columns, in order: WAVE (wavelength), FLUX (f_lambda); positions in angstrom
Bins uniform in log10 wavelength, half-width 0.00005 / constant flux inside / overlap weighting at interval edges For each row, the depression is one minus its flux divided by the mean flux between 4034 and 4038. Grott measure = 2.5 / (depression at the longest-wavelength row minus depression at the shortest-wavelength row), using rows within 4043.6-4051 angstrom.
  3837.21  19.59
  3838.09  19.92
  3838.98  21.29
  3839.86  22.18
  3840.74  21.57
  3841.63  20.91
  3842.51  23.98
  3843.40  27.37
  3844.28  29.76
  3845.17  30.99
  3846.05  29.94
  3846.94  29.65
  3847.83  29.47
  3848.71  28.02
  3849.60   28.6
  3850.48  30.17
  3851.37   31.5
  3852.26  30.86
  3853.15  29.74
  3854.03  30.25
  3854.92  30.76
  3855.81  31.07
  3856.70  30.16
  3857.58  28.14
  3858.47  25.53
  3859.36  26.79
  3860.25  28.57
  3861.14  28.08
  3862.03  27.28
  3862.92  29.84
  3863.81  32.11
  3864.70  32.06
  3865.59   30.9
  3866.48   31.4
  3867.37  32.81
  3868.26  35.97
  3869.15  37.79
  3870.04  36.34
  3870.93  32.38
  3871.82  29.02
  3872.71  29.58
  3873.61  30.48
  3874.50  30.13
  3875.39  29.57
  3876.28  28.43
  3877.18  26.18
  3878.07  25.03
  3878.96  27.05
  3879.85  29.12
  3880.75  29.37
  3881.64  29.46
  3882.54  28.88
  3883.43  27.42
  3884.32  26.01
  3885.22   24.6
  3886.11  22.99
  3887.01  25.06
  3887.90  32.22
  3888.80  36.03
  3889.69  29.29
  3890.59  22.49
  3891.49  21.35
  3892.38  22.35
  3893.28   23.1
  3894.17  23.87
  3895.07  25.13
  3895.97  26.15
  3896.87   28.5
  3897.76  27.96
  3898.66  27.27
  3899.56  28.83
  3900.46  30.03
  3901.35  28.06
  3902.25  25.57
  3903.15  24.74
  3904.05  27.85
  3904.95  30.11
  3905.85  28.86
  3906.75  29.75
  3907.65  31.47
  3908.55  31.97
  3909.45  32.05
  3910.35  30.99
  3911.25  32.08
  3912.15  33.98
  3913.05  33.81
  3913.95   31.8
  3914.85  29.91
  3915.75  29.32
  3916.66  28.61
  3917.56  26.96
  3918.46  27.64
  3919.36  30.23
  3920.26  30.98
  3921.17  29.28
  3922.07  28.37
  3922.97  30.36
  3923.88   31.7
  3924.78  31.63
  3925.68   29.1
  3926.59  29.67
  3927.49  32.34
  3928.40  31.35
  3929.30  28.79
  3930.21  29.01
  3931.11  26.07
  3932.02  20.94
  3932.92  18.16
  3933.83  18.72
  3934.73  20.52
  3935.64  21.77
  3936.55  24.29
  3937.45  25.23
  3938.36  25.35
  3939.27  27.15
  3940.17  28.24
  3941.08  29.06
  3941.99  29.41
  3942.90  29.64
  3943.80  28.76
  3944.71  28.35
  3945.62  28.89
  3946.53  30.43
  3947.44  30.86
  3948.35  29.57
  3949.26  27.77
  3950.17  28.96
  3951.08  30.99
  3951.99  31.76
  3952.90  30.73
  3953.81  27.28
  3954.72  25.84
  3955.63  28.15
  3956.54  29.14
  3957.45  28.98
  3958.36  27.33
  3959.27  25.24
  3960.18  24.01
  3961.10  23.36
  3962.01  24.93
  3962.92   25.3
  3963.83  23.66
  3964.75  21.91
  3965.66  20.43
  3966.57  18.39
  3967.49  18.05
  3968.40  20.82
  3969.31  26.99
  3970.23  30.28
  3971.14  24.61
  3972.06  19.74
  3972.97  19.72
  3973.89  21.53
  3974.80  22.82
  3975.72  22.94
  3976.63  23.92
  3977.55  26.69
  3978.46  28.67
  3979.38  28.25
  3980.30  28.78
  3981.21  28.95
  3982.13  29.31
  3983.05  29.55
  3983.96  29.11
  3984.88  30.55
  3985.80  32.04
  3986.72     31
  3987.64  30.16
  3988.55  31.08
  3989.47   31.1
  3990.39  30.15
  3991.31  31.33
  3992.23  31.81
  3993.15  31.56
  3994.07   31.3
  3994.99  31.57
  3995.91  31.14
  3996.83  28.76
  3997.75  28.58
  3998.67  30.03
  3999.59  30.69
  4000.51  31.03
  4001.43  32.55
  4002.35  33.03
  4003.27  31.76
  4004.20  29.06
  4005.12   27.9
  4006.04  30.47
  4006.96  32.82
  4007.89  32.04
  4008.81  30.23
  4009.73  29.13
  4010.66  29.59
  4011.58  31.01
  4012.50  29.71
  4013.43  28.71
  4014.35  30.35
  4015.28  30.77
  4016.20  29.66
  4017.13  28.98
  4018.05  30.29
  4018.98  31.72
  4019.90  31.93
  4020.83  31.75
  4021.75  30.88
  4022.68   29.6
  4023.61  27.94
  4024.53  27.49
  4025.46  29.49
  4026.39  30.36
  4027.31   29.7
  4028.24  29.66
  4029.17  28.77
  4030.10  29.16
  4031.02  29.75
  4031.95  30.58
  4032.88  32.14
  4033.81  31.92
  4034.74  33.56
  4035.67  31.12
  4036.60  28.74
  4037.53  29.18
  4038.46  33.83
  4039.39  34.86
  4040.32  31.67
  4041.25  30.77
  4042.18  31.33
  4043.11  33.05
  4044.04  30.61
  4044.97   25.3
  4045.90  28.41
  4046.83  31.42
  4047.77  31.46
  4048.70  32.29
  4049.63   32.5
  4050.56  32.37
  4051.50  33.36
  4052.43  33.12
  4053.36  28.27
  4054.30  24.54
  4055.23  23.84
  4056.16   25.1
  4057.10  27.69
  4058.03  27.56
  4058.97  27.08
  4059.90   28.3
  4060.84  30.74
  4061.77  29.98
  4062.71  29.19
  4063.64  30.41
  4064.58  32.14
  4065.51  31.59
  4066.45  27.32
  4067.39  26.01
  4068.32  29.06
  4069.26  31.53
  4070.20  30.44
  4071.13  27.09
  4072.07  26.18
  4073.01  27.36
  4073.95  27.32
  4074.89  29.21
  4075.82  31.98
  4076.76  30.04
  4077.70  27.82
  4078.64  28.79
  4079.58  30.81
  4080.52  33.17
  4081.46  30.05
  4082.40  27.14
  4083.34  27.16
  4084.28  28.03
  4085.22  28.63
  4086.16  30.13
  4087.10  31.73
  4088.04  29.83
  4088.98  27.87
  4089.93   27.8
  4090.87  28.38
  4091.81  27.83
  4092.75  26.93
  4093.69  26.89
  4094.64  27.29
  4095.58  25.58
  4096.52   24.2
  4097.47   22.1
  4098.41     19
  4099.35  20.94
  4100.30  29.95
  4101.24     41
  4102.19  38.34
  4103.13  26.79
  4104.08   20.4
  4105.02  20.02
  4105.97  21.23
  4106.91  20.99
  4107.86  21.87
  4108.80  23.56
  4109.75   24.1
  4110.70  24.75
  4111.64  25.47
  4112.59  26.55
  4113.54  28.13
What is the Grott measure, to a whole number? -44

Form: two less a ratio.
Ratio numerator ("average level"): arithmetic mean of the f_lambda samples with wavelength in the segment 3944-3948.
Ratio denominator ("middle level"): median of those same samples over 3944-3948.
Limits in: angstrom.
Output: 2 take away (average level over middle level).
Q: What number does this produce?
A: 1.00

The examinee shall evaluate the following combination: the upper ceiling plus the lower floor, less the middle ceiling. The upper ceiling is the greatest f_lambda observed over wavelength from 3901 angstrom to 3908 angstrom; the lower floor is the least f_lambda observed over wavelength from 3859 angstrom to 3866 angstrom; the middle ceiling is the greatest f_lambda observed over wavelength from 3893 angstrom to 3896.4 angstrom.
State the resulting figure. 32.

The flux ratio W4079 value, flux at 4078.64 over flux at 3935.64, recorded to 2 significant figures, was 1.3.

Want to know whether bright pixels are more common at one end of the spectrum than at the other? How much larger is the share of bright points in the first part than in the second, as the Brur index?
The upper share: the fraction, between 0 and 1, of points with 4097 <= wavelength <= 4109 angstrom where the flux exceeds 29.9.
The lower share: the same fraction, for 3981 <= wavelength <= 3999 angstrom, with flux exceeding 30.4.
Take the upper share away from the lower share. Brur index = 0.32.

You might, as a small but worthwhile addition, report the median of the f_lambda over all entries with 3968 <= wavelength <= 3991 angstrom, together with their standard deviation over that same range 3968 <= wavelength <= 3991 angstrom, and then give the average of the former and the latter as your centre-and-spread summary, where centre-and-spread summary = 16.3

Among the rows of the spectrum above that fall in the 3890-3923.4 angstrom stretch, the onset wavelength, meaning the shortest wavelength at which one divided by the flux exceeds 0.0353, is 3890.59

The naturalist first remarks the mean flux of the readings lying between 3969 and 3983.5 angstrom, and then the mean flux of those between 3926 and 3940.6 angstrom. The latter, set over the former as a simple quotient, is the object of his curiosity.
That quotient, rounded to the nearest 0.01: 0.99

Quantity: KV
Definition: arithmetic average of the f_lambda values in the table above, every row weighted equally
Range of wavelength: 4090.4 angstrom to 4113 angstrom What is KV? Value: 26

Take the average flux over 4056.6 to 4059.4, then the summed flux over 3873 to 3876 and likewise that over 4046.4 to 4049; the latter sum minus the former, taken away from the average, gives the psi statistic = 22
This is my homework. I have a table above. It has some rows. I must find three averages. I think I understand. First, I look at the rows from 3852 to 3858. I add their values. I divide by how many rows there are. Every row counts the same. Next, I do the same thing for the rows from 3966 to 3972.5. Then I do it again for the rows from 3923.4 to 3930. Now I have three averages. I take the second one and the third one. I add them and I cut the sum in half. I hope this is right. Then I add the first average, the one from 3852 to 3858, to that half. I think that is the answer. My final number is 56.8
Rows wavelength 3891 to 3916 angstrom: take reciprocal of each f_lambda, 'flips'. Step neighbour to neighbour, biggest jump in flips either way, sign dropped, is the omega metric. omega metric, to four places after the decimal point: 0.0045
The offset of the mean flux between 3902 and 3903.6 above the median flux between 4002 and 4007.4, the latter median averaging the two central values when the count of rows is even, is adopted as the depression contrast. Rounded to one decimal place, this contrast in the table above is -6.0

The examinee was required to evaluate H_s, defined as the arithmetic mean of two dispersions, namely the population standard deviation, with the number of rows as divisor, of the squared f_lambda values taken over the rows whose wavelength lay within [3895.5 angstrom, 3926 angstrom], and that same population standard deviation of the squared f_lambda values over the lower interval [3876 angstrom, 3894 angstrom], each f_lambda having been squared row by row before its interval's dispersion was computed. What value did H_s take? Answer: 164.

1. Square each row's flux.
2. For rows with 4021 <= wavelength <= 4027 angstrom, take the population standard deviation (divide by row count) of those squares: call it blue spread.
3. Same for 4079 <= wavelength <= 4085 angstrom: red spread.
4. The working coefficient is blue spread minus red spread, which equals -60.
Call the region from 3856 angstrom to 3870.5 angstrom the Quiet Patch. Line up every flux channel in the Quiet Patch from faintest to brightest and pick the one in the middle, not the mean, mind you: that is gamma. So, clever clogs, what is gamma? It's 30.5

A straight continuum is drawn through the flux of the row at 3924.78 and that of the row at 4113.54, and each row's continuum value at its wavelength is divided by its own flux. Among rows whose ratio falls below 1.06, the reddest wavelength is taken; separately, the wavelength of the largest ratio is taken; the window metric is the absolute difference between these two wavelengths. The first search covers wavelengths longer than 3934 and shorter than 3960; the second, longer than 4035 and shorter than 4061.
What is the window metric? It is 102.3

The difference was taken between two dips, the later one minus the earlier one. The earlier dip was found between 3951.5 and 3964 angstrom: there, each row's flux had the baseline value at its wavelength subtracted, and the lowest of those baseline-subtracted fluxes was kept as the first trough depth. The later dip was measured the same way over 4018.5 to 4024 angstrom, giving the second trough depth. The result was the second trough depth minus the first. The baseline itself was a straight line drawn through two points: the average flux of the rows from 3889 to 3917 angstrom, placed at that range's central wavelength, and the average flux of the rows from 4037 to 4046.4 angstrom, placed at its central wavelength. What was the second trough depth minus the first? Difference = 3.4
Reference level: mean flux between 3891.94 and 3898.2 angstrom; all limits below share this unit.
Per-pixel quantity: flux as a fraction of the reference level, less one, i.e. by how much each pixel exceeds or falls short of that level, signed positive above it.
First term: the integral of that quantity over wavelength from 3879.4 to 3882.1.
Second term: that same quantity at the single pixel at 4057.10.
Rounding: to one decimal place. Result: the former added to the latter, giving 0.5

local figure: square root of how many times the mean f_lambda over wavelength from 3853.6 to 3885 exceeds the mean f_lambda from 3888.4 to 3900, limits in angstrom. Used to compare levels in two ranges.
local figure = 1.06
